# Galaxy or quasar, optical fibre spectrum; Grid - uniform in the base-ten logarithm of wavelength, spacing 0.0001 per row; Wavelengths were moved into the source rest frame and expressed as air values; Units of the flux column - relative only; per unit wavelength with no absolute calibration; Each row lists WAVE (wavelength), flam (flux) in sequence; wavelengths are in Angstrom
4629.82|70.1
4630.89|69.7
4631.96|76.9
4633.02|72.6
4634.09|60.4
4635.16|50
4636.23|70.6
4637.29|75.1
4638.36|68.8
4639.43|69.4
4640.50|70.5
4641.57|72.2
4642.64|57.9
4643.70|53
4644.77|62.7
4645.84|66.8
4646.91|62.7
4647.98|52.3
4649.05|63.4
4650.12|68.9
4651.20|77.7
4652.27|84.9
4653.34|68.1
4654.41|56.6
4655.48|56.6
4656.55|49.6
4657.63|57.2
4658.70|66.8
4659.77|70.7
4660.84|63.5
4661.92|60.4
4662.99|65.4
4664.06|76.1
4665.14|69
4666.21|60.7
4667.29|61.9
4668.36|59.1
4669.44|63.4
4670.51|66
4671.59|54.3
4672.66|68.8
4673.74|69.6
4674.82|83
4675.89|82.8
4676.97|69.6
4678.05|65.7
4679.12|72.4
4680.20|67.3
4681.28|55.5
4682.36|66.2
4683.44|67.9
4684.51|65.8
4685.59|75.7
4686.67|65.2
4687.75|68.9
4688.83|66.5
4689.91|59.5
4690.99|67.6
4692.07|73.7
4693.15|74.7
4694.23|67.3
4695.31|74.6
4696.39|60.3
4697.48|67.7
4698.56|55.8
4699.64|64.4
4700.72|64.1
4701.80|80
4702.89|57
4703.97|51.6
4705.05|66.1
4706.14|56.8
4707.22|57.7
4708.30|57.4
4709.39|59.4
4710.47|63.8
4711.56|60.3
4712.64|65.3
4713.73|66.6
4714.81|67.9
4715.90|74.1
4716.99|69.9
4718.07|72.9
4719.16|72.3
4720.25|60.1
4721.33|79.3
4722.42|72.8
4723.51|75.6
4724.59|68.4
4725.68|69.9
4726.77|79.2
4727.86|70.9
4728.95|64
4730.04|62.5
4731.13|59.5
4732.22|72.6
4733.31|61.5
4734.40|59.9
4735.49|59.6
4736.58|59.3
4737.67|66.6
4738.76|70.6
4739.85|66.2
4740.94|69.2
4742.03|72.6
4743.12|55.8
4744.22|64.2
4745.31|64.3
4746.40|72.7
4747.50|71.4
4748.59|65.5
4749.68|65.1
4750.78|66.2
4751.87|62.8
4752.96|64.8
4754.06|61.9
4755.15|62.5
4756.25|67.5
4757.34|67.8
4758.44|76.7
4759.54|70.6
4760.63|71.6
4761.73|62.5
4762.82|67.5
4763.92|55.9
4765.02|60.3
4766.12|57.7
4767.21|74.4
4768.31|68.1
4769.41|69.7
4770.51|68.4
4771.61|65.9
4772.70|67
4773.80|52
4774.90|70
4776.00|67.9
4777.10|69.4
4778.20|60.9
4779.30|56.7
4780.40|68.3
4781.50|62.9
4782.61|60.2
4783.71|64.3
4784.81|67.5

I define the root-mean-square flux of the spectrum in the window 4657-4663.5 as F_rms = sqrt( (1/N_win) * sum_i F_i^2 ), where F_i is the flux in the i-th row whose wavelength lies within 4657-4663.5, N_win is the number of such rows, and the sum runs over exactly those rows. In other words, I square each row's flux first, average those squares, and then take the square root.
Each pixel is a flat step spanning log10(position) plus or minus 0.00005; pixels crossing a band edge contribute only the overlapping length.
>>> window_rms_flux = 64.1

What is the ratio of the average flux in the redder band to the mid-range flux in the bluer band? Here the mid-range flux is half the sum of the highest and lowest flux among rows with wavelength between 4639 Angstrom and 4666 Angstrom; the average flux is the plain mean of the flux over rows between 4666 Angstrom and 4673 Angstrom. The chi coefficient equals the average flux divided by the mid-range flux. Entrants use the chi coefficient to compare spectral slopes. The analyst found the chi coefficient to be 0.92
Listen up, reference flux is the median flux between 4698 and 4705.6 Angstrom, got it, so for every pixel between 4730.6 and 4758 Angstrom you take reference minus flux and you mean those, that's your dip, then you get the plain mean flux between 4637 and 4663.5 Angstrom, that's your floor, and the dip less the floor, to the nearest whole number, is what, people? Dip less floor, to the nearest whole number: -66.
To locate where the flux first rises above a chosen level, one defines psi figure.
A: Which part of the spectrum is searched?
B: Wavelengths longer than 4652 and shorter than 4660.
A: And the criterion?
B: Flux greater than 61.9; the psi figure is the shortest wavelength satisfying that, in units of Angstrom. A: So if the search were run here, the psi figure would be 4652.27 Angstrom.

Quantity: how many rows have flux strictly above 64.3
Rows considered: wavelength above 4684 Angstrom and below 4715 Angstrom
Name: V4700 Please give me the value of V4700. 17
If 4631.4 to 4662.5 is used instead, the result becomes 15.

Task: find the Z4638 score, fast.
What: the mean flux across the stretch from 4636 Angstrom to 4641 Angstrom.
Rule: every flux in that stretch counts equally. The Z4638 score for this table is 71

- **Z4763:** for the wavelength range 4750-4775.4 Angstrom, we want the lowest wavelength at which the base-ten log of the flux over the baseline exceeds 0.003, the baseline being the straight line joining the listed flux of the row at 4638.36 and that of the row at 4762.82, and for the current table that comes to 4758.44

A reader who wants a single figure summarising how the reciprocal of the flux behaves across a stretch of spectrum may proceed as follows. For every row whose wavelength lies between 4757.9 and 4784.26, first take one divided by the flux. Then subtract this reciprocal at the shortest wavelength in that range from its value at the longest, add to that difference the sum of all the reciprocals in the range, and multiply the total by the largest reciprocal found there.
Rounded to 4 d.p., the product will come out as 0.0072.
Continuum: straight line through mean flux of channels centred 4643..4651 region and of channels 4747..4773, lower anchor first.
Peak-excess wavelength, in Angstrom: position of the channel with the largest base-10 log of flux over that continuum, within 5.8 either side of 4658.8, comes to 4664.06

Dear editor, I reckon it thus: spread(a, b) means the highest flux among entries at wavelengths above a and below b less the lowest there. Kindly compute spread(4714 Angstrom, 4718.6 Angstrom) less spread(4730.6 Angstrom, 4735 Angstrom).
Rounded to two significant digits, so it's -6.9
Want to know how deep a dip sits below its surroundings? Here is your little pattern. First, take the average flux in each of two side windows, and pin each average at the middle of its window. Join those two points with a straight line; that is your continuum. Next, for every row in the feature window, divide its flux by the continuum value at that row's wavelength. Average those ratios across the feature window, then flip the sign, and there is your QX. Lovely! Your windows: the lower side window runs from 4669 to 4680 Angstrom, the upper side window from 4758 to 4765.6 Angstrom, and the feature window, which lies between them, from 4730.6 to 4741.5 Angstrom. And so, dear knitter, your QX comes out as -0.96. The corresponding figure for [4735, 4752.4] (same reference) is -0.98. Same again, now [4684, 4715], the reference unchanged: -0.94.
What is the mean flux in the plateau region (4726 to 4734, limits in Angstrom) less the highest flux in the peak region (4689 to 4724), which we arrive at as -13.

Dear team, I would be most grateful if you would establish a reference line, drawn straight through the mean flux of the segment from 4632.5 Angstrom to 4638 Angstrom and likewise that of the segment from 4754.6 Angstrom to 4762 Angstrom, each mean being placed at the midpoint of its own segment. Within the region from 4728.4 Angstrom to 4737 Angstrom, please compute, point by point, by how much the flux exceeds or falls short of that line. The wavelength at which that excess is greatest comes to 4732.22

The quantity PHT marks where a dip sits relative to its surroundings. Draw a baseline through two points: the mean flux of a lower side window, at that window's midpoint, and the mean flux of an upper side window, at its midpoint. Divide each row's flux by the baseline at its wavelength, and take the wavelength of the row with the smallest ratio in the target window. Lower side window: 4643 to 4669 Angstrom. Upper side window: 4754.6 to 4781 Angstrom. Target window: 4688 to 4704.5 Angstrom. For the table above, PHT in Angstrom 4703.97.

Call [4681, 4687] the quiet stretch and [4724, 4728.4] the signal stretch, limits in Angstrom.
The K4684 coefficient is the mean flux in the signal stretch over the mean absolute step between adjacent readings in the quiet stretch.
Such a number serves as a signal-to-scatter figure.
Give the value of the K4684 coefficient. 10.3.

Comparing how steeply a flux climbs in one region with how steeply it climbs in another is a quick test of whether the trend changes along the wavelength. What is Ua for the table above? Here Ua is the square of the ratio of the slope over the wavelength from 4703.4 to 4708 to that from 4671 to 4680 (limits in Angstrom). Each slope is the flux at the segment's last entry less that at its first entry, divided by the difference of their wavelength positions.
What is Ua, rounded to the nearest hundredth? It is 0.61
